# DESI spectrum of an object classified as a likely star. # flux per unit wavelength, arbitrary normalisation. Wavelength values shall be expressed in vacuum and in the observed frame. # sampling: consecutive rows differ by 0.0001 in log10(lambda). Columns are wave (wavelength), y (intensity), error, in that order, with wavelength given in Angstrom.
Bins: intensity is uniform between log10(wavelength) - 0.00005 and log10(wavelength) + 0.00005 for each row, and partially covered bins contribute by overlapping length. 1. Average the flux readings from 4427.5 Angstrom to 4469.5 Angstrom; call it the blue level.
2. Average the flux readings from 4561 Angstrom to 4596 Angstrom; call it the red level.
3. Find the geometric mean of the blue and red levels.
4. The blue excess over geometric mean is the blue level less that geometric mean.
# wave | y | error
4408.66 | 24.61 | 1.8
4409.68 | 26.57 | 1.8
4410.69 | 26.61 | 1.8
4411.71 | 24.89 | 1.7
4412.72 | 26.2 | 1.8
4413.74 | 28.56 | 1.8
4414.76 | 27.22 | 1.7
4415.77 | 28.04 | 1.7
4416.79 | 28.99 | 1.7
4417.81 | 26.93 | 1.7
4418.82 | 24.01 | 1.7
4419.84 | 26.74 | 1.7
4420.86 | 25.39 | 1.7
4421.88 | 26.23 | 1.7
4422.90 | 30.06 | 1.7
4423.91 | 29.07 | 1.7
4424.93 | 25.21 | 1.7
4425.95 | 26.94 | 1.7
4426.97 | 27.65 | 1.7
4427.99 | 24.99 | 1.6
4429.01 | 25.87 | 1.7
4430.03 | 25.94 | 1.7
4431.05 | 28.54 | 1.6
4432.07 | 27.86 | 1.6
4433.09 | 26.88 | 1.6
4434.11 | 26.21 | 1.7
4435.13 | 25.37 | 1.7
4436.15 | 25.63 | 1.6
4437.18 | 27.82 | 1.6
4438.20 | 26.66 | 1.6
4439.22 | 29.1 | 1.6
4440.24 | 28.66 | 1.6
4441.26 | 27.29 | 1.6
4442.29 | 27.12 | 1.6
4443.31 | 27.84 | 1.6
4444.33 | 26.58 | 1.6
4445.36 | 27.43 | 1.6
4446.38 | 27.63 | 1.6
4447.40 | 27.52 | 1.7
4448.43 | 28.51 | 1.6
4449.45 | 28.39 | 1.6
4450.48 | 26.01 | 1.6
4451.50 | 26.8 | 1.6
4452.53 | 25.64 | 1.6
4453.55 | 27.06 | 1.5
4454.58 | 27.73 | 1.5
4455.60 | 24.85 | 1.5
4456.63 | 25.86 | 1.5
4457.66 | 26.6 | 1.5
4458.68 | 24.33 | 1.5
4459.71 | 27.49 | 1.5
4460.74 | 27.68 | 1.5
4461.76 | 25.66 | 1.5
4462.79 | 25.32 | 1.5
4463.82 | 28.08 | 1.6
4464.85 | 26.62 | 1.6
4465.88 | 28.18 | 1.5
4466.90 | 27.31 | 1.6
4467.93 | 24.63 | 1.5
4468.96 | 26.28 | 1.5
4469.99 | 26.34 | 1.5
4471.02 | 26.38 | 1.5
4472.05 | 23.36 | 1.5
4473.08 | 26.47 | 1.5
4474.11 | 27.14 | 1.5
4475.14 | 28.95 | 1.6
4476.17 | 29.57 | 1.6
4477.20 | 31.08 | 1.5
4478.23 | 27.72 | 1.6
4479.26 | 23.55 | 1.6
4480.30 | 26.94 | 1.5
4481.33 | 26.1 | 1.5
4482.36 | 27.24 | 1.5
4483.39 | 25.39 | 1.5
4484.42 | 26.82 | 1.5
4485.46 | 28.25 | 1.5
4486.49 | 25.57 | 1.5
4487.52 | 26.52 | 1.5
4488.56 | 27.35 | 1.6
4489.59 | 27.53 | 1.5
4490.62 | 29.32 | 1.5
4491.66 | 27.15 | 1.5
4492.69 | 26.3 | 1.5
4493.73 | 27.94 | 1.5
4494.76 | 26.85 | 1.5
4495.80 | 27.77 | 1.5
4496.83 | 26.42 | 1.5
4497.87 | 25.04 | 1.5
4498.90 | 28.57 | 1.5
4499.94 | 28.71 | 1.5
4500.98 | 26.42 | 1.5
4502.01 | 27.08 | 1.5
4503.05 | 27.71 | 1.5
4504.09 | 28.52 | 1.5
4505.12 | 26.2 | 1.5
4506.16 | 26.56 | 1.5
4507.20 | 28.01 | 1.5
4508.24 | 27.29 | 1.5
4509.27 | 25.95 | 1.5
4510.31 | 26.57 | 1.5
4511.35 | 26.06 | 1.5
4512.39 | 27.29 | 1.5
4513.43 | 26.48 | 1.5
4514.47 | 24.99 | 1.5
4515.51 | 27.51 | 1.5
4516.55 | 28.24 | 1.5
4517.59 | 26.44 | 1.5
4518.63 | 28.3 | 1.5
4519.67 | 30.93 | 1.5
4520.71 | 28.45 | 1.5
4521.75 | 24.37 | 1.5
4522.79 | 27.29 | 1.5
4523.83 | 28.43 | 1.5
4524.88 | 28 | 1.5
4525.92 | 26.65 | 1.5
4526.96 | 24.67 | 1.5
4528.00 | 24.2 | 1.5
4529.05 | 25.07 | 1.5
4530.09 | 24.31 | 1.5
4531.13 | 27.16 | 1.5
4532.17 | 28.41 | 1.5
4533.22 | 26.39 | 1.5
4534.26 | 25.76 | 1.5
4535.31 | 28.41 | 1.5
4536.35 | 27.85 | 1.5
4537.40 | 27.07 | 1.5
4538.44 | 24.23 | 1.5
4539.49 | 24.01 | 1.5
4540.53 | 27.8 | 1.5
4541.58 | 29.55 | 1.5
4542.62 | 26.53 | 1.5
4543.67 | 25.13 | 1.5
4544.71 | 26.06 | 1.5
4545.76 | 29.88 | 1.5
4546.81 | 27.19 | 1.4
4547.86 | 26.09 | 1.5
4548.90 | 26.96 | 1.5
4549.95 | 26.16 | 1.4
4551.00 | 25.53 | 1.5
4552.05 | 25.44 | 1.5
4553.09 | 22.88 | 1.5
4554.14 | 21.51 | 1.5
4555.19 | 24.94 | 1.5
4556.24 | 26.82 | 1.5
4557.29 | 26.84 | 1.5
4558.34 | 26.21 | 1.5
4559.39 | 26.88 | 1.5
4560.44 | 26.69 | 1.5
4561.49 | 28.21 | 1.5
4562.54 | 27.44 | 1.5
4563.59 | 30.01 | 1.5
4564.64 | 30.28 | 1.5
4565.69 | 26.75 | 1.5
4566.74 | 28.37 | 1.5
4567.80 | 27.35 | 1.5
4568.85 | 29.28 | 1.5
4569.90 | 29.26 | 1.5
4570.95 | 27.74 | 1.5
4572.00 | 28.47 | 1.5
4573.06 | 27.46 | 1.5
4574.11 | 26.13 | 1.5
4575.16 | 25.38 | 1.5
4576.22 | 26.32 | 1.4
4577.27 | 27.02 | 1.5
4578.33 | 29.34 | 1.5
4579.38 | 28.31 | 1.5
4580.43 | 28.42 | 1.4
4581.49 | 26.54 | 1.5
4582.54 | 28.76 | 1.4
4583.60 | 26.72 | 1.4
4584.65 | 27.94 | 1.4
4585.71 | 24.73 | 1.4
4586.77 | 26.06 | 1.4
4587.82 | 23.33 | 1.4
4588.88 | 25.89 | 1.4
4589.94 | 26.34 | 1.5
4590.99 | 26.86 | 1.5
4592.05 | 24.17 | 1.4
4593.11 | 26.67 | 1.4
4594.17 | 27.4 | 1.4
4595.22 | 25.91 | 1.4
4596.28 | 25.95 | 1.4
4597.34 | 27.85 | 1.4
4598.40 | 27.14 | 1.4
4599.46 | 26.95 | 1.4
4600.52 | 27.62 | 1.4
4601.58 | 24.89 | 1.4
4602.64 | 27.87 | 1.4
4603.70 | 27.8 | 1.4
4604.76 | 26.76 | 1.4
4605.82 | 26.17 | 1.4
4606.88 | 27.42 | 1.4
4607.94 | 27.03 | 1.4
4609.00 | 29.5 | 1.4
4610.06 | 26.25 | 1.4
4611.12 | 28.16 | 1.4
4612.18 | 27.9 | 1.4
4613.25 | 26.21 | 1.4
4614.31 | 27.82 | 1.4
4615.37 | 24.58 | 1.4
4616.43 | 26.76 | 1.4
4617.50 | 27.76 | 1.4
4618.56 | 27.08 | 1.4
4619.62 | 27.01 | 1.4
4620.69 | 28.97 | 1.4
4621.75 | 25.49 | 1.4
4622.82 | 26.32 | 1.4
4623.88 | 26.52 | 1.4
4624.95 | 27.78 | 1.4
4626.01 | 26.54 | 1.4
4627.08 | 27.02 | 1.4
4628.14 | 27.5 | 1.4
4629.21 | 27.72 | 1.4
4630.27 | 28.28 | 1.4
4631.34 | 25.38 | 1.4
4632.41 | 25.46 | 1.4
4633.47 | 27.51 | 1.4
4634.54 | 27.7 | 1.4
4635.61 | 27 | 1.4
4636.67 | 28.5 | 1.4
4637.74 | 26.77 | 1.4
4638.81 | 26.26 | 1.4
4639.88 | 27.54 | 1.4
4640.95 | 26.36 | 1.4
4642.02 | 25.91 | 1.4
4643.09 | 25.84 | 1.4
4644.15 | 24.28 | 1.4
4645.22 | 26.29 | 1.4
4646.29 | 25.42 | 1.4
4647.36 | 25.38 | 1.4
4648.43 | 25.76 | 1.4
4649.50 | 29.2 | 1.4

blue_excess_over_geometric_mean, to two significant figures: -0.20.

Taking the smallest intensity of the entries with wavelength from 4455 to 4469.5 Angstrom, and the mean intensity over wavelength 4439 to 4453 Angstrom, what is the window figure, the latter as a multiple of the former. 1.13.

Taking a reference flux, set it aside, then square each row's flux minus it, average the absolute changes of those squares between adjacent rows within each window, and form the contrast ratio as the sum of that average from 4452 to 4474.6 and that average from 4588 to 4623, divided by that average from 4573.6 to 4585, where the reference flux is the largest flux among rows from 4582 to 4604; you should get 4.2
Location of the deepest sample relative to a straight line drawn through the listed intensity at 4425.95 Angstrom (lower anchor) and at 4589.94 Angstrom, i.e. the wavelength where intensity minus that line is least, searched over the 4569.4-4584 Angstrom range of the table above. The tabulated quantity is 4575.16 Angstrom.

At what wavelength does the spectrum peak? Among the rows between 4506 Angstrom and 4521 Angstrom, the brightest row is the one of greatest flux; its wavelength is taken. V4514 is 4519.67 Angstrom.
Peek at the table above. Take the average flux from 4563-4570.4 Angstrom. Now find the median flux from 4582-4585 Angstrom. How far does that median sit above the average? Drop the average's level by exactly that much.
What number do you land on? 30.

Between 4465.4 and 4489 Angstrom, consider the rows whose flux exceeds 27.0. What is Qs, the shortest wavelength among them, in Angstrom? 4465.88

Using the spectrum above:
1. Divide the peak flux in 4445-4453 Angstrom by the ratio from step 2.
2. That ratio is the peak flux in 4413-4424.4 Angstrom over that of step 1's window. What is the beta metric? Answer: 27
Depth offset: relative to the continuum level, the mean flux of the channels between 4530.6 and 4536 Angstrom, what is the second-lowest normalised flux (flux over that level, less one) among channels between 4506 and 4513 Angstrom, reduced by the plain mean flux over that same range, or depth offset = -26.9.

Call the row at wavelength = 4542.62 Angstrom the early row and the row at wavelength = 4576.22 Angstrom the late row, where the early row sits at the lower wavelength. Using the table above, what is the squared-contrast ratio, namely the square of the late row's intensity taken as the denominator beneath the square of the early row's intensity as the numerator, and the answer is 1.02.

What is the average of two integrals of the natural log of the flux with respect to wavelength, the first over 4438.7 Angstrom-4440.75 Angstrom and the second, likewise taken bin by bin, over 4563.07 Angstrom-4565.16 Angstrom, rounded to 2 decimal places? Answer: 7.02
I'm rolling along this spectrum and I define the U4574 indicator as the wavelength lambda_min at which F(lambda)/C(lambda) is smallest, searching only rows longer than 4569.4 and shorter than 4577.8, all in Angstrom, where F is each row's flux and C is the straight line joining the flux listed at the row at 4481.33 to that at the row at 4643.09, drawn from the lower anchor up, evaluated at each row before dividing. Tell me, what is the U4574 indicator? 4575.16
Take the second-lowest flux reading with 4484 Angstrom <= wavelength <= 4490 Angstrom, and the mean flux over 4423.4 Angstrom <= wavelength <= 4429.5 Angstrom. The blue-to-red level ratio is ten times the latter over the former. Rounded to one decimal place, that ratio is 10.0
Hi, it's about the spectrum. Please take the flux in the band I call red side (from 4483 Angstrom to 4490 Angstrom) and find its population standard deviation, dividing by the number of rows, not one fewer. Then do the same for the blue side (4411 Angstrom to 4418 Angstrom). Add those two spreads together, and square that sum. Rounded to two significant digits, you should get 5.2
